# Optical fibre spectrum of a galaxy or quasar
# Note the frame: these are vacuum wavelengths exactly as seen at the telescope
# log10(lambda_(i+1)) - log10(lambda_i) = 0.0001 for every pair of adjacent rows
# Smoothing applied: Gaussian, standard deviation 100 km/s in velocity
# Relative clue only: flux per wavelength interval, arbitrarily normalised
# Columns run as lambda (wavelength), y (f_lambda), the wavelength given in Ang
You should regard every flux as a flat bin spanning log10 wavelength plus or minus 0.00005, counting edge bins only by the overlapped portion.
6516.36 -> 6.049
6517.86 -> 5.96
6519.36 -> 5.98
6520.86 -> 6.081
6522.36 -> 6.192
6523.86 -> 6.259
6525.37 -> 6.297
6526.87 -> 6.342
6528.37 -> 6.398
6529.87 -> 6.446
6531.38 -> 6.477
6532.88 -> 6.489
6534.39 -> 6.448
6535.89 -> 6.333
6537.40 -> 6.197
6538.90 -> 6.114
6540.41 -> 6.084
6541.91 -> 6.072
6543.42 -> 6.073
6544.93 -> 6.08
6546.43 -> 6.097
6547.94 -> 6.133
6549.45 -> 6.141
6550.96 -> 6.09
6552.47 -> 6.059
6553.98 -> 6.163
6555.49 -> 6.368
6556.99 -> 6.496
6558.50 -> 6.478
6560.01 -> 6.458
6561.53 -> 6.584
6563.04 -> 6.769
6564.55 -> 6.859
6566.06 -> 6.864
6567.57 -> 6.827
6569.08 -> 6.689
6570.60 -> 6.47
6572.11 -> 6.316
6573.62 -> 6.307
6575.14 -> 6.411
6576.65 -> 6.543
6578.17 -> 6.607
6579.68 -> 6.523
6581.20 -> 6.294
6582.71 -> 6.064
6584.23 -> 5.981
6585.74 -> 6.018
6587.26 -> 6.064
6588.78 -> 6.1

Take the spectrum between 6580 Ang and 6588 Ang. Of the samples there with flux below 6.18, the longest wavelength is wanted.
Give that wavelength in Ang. 6587.26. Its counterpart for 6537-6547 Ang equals 6546.43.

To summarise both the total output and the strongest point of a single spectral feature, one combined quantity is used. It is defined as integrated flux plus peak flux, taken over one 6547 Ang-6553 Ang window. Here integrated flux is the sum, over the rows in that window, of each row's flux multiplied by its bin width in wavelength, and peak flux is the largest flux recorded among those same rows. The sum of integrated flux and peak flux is 43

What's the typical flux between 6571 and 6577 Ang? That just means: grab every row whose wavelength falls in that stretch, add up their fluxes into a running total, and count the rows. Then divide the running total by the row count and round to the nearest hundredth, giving 6.39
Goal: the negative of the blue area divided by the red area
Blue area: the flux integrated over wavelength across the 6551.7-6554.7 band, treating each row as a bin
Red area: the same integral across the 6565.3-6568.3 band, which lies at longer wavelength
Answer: -0.89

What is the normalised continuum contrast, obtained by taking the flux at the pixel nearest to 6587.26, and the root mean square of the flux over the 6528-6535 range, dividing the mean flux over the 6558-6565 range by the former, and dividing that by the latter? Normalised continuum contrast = 0.169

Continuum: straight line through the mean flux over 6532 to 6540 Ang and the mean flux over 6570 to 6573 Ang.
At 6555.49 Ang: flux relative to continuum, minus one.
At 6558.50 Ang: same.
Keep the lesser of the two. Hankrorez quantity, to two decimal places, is 0.00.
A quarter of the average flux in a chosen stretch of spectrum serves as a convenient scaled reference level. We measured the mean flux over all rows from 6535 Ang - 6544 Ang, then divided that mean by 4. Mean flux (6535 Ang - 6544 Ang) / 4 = 1.54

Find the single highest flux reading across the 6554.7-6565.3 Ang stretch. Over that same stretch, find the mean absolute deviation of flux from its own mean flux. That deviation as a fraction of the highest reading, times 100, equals 2.1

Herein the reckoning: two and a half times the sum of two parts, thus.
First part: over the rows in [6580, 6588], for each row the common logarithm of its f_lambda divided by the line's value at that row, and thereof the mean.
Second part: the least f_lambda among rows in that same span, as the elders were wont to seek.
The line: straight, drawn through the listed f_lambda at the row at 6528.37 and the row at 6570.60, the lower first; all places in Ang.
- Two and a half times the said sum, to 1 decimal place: 14.9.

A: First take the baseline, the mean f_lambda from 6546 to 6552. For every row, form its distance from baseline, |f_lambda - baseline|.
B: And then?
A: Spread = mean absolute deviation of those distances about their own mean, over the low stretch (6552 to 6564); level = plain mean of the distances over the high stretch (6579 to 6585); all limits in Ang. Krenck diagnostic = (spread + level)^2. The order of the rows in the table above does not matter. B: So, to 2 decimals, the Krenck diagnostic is 0.12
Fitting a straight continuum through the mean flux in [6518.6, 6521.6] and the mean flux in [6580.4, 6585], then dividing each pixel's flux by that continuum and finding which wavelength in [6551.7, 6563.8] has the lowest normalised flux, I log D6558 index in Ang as 6552.47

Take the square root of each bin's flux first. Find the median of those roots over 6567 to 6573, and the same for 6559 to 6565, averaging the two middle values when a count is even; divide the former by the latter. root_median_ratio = 0.993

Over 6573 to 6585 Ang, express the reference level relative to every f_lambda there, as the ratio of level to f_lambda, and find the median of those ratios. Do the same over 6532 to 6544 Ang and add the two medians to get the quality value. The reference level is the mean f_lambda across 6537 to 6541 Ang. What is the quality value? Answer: 1.960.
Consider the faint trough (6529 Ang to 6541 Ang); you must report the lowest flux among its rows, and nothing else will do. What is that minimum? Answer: 6.084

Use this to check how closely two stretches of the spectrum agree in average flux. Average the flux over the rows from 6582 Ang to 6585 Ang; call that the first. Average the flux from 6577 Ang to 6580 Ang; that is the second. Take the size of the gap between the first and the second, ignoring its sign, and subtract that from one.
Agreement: 0.46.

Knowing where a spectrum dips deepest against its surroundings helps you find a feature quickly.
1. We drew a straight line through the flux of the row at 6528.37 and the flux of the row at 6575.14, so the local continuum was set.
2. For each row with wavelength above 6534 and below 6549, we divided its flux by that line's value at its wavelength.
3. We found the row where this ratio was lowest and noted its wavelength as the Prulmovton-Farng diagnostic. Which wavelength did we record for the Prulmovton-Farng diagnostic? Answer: 6541.91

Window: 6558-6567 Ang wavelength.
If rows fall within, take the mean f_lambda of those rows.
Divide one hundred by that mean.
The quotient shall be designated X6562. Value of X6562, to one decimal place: 15.0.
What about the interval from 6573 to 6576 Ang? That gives 15.7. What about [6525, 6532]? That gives 15.6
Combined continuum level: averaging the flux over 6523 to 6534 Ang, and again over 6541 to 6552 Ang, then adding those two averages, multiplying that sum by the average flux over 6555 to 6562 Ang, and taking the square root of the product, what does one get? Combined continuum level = 8.99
